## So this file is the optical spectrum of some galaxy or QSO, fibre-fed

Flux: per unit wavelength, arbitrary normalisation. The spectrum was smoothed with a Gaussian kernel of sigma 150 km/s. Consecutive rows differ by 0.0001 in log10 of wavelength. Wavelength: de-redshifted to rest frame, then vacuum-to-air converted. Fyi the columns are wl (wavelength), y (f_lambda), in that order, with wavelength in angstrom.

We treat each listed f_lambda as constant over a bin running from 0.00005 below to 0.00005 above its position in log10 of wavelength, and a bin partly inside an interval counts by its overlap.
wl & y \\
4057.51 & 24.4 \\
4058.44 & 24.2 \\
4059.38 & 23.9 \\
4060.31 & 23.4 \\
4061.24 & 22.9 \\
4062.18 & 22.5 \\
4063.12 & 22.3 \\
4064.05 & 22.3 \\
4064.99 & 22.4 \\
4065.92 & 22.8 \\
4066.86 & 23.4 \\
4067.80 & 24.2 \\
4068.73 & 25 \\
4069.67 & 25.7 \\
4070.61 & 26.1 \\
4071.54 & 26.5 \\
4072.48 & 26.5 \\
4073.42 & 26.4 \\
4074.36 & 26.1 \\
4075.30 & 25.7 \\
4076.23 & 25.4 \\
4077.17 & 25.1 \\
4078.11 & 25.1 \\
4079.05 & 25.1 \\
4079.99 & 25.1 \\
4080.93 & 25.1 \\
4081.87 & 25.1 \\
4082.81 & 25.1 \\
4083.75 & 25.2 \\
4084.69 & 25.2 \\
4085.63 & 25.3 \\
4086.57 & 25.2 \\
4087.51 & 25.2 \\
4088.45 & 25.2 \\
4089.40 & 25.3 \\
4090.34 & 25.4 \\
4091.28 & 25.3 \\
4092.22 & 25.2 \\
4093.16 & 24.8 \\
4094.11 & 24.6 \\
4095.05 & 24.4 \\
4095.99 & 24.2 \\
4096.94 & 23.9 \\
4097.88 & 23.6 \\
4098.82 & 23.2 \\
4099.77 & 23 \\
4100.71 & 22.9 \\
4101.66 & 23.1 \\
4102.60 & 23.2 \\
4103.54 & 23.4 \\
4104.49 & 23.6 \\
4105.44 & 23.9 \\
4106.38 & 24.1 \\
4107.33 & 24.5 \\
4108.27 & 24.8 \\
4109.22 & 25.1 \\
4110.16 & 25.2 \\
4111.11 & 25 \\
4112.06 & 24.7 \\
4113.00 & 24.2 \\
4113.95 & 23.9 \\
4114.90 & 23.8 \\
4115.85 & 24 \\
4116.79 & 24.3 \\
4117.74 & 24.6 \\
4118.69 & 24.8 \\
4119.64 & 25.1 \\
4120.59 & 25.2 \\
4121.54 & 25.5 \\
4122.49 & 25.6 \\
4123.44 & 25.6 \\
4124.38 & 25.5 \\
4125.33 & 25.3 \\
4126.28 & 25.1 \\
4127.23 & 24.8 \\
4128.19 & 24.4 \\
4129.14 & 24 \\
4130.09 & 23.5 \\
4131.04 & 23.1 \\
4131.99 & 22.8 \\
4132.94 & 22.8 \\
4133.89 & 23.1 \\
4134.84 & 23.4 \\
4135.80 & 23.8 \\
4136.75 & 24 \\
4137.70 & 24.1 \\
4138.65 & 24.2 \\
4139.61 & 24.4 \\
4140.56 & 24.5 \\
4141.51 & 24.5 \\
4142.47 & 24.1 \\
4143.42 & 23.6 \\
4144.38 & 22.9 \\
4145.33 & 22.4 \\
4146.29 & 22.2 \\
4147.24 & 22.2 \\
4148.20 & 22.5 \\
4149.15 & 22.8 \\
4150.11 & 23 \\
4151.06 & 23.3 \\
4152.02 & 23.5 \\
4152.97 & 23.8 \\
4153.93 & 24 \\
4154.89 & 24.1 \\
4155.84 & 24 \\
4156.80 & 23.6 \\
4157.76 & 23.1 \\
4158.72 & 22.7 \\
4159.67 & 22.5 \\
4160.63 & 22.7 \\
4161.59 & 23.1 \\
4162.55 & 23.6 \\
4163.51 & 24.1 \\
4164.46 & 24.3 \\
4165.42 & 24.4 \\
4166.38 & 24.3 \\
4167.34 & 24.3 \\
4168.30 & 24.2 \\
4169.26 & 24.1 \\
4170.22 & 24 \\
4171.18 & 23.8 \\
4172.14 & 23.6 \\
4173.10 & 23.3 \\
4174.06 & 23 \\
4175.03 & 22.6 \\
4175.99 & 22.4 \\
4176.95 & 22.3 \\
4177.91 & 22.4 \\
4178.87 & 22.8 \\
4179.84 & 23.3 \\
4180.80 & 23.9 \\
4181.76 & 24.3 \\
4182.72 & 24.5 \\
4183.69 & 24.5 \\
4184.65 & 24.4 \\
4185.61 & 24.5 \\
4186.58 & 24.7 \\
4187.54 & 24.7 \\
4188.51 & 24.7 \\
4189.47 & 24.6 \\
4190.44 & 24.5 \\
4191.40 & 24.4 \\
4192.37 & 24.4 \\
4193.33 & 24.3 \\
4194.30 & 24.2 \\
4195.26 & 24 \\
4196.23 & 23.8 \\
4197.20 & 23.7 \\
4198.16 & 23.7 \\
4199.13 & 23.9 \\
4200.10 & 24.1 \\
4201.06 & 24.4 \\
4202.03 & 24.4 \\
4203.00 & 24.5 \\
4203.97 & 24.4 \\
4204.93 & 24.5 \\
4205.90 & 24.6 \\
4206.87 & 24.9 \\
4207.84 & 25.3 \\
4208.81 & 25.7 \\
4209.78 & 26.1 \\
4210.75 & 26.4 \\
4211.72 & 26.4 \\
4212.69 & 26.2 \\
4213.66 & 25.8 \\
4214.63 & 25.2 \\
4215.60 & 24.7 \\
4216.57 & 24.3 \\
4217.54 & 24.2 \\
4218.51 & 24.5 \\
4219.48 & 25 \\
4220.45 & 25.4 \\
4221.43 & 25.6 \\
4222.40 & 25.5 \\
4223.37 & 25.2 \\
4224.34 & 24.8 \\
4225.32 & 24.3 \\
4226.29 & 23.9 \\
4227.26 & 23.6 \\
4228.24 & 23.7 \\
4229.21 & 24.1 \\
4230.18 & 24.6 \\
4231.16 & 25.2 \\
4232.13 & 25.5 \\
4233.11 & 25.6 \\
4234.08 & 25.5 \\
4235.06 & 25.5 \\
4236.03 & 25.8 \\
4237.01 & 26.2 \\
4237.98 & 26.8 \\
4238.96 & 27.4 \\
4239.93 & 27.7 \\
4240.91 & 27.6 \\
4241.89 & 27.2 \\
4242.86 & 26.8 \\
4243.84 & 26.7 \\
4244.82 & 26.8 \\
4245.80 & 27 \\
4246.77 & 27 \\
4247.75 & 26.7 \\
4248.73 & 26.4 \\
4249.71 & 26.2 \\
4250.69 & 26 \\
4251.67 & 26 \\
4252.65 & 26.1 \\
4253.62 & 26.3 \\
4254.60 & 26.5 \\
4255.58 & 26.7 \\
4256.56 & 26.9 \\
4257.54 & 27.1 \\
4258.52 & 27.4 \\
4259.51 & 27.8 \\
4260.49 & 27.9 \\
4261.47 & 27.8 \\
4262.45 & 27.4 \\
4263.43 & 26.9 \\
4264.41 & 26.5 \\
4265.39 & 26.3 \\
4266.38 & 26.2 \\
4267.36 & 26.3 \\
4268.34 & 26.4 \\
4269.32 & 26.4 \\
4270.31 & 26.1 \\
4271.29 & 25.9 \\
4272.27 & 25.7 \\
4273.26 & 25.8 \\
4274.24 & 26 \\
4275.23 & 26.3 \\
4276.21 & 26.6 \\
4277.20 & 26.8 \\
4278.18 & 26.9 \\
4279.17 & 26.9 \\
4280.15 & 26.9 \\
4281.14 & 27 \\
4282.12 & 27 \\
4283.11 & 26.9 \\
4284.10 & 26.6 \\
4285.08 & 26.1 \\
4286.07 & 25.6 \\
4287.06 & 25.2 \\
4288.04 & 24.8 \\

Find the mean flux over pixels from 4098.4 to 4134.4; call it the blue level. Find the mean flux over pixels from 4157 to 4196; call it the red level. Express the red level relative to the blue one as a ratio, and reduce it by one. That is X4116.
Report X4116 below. -0.018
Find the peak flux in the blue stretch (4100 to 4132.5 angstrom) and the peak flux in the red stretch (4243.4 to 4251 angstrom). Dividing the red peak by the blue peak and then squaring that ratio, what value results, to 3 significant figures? 1.11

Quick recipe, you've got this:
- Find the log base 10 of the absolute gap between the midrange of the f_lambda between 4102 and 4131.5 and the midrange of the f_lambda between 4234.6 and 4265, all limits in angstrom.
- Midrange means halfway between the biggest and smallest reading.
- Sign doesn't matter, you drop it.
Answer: 0.4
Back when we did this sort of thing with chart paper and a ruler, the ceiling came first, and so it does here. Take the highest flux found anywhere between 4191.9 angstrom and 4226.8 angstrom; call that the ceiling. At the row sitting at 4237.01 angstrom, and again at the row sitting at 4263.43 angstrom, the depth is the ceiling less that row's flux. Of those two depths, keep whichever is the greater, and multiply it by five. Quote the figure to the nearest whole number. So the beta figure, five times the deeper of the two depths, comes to 1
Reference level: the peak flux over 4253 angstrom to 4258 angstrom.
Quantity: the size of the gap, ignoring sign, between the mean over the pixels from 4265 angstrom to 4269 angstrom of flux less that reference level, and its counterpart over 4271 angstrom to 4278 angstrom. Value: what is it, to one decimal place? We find 0.1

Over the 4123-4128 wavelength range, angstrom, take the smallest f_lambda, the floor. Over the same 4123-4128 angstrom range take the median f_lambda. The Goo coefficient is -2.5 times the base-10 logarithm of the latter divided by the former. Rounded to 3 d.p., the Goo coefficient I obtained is -0.022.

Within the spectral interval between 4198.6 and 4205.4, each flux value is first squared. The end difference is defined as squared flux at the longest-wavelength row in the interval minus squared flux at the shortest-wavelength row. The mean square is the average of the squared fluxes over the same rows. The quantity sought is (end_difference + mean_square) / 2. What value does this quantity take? 310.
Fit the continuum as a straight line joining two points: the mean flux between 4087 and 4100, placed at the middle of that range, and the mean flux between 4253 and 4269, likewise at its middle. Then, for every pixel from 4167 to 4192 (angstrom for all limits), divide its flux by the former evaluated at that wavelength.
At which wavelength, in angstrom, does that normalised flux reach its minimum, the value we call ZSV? 4176.95 angstrom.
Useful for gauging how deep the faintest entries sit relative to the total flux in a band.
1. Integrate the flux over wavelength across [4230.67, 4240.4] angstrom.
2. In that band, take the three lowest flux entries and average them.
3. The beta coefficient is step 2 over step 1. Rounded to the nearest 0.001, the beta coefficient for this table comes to 0.100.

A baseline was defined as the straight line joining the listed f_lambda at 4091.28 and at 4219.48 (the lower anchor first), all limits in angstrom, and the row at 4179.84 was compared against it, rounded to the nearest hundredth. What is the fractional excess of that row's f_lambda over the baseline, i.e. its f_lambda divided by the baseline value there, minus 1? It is -0.07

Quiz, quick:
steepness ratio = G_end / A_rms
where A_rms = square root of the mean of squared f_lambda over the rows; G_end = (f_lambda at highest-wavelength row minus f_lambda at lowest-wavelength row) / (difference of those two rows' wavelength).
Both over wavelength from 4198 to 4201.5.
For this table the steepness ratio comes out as 0.010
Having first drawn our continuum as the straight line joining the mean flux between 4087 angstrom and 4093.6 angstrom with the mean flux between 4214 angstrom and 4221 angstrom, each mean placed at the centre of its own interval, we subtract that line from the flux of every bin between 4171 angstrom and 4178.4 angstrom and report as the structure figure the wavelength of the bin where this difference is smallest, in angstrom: 4176.95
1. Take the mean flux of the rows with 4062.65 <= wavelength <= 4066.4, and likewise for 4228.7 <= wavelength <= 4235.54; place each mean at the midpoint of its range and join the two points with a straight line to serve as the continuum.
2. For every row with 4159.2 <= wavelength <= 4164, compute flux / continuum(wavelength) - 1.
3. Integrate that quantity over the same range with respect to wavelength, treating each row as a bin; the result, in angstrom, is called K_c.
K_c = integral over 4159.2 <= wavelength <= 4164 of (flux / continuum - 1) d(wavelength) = -0.16 angstrom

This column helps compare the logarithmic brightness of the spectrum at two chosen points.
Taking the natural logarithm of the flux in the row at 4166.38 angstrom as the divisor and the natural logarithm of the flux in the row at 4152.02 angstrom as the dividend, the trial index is 0.99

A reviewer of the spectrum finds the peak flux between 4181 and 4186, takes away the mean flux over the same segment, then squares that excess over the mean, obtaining 0.00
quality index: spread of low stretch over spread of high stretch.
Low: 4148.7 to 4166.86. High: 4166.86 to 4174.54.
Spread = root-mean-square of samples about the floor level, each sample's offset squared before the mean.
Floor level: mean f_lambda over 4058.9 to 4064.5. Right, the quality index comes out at 0.87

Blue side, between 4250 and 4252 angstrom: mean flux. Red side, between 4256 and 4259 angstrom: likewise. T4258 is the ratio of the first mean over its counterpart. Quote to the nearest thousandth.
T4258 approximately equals 0.958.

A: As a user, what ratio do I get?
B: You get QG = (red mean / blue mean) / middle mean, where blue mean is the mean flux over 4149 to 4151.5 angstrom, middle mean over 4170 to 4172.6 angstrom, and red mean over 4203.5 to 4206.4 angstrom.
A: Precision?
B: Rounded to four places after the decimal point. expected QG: 0.0447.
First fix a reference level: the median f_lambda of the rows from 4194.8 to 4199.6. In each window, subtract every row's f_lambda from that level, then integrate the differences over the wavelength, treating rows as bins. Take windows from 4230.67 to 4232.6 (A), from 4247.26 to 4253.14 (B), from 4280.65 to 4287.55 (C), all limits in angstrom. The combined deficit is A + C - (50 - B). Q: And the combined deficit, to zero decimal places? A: -85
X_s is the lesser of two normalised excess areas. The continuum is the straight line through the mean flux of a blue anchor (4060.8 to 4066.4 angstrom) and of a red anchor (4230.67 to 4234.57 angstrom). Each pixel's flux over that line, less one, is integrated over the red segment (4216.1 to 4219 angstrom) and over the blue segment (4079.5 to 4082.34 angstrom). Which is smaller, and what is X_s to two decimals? -0.10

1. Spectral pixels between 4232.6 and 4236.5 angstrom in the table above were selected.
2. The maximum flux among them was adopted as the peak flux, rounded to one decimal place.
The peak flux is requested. 25.8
